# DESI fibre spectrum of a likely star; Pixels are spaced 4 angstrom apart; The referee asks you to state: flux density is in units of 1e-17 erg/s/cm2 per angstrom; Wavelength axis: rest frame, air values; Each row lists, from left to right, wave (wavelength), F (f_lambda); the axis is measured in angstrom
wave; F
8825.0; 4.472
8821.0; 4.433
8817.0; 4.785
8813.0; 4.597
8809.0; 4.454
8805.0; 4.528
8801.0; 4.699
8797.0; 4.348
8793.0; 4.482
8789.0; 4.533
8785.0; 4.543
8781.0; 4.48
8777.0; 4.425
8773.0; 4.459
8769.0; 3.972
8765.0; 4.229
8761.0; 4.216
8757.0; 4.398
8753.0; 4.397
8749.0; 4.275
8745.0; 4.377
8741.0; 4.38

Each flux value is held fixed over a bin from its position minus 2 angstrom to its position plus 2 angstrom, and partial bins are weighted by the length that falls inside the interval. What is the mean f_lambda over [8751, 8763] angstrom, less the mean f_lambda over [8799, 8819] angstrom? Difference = -0.28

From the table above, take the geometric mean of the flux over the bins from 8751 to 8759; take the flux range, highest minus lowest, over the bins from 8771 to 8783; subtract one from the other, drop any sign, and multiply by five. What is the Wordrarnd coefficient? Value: 21.7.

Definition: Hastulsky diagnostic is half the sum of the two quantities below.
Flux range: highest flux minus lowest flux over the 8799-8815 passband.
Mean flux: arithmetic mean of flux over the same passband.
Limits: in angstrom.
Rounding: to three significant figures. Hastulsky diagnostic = 2.41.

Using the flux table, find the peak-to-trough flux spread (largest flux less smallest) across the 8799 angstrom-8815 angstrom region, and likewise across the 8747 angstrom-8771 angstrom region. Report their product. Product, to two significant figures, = 0.10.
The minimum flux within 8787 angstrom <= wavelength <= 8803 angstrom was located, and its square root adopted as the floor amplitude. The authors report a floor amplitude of 2.09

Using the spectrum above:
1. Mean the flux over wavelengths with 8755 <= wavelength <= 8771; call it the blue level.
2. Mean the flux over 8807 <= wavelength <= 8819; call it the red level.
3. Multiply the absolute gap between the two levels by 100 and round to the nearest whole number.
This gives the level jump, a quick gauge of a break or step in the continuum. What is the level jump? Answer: 41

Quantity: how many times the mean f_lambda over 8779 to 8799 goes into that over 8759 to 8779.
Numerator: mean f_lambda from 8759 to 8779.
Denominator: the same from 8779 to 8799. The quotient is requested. 0.95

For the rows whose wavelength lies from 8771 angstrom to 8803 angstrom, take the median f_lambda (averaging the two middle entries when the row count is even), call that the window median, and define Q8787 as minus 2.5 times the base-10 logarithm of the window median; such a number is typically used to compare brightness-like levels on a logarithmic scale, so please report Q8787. -1.63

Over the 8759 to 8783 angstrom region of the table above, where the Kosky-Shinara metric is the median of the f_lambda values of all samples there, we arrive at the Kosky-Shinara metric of 4.33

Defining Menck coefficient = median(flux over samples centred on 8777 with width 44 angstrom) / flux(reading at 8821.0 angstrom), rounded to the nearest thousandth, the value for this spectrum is 0.998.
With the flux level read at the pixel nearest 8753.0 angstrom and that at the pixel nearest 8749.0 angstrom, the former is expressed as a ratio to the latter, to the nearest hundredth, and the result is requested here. 1.03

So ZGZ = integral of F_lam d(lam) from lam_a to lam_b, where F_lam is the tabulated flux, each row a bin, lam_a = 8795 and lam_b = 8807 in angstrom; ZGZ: 54.30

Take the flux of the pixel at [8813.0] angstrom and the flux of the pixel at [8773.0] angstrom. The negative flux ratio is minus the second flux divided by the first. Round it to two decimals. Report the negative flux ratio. -0.97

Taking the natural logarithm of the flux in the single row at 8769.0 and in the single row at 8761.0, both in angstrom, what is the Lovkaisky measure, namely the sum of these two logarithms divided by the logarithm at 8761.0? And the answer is 1.96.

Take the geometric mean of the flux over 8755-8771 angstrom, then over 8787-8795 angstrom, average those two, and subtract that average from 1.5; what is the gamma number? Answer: -2.85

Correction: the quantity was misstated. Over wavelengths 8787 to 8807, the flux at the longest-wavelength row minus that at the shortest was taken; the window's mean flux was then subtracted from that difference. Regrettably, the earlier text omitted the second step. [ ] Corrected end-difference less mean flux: -4.52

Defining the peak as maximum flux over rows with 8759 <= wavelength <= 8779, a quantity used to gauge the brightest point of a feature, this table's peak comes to 4.459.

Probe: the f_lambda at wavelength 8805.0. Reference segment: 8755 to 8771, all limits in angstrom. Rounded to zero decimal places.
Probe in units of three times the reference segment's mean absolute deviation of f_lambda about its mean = 13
